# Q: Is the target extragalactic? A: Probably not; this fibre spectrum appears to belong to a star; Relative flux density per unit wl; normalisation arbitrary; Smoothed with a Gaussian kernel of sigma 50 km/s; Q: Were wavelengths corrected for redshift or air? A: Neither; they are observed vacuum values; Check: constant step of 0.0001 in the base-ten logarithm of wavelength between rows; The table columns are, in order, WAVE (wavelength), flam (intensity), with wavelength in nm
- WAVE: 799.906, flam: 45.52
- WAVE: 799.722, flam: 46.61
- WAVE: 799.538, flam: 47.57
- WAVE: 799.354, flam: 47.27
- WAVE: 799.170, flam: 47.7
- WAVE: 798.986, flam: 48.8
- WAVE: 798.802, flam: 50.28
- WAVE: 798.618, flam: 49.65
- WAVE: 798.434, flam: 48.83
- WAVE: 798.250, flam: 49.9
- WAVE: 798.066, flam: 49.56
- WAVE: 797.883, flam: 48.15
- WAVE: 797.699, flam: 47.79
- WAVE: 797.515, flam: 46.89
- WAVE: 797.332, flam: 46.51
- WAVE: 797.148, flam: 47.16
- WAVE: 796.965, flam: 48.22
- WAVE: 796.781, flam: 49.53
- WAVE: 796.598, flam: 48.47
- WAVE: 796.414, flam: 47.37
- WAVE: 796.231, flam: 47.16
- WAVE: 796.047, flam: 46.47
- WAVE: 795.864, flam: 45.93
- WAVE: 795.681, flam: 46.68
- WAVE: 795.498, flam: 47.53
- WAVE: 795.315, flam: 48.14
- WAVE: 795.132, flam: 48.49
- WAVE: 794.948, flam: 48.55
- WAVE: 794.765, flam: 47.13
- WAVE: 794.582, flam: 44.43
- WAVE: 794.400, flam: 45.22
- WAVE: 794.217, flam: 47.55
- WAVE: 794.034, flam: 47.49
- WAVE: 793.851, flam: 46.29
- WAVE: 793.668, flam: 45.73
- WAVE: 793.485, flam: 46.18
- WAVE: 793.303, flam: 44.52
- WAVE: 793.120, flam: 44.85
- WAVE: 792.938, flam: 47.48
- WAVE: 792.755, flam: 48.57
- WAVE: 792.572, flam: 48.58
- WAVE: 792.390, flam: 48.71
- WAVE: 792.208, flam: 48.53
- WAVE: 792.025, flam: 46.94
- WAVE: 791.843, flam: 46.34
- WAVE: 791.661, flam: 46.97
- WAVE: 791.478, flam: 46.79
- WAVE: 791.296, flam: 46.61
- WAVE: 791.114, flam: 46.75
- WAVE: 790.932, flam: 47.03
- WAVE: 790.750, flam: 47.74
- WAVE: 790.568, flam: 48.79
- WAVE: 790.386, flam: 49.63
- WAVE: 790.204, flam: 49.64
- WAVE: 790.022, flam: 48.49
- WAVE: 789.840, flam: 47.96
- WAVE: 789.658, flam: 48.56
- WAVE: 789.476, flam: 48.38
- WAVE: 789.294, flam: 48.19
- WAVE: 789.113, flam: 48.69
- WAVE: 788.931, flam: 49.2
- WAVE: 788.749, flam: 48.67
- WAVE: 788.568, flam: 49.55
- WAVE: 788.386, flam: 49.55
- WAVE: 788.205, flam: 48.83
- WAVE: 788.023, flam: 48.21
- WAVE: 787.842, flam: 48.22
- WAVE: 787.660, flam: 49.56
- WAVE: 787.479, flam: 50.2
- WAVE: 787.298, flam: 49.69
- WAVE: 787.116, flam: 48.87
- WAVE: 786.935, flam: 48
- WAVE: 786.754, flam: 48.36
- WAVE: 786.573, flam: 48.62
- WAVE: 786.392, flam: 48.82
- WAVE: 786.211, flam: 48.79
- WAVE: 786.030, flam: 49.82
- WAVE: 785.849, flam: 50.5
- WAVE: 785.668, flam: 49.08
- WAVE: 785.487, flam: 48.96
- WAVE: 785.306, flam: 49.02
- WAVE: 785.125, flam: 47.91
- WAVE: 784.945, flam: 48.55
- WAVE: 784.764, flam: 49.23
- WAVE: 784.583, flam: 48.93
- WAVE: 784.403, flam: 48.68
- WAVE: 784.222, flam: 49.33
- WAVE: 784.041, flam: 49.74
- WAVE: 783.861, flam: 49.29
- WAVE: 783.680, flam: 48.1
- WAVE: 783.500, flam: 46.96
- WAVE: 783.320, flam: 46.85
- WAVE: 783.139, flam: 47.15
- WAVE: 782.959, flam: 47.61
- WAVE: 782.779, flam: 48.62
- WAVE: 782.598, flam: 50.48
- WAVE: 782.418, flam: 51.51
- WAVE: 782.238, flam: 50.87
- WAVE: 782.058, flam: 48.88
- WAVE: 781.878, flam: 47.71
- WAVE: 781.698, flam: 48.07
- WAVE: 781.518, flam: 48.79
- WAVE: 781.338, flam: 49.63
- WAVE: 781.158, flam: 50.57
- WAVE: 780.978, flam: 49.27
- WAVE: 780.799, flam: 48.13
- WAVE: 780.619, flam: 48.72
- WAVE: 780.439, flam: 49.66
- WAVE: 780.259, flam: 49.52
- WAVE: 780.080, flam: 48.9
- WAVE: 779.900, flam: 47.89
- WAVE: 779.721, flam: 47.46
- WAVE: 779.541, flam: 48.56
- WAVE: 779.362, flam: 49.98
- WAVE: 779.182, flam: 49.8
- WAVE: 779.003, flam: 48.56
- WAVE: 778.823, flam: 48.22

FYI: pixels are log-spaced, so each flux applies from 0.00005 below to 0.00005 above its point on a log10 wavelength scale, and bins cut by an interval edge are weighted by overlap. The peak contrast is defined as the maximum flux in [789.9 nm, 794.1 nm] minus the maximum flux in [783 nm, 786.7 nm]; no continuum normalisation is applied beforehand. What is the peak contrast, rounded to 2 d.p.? -0.86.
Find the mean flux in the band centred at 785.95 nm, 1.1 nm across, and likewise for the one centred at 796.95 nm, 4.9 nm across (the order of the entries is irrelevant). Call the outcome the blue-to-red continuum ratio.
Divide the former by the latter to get 1.03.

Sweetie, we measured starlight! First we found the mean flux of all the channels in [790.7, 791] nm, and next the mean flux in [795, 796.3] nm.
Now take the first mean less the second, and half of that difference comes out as 0.1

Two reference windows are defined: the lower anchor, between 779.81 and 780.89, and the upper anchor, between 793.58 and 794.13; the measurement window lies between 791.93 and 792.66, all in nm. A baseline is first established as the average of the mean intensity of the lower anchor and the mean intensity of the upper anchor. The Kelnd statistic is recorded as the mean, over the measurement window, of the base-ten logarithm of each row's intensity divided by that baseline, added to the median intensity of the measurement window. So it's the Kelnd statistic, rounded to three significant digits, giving 48.6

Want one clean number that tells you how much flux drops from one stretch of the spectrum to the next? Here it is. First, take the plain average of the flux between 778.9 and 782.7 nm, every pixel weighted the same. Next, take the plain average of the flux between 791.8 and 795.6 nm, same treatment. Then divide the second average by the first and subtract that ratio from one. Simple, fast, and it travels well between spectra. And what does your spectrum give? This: 0.04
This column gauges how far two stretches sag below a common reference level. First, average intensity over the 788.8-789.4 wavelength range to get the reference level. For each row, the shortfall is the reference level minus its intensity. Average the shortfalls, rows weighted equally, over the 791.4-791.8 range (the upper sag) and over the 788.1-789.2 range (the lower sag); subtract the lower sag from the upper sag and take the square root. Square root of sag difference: 1.5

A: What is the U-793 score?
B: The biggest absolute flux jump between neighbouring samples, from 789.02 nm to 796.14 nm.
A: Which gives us 2.7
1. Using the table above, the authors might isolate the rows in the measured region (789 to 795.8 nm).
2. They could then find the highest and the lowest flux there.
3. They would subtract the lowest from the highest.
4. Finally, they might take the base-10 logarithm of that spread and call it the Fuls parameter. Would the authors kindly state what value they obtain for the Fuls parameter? 0.72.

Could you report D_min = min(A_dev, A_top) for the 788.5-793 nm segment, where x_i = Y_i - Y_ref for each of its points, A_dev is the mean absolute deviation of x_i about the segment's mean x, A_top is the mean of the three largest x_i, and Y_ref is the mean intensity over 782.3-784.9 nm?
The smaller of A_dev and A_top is 0.84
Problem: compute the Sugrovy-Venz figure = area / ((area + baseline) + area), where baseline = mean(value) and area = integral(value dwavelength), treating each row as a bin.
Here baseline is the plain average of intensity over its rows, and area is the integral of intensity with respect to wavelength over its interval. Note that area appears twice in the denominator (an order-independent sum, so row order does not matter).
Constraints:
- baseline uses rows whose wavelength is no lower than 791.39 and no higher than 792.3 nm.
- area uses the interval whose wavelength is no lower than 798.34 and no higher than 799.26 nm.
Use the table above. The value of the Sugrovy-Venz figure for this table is 0.328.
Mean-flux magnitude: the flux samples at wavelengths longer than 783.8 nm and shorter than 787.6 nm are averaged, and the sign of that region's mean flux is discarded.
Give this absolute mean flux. 49.1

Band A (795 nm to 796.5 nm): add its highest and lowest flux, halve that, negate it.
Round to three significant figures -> -47.2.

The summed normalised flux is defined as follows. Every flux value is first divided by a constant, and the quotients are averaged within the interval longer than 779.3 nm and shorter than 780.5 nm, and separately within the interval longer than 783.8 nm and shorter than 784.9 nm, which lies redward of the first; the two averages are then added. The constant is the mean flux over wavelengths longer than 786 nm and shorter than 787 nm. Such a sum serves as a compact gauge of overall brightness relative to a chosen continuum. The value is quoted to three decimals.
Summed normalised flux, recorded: 2.012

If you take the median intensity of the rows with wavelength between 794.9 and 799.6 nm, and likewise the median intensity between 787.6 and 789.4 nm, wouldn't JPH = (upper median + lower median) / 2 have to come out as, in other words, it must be 48.4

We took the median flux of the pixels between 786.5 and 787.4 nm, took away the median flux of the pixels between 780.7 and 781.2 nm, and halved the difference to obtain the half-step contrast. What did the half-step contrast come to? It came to -0.3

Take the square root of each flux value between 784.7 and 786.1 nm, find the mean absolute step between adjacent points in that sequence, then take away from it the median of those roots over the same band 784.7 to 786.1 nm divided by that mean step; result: -146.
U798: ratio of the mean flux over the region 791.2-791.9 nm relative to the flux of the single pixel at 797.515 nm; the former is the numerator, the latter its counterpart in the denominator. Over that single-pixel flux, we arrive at 1.00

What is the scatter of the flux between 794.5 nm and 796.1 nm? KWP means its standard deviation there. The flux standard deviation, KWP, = 1.3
